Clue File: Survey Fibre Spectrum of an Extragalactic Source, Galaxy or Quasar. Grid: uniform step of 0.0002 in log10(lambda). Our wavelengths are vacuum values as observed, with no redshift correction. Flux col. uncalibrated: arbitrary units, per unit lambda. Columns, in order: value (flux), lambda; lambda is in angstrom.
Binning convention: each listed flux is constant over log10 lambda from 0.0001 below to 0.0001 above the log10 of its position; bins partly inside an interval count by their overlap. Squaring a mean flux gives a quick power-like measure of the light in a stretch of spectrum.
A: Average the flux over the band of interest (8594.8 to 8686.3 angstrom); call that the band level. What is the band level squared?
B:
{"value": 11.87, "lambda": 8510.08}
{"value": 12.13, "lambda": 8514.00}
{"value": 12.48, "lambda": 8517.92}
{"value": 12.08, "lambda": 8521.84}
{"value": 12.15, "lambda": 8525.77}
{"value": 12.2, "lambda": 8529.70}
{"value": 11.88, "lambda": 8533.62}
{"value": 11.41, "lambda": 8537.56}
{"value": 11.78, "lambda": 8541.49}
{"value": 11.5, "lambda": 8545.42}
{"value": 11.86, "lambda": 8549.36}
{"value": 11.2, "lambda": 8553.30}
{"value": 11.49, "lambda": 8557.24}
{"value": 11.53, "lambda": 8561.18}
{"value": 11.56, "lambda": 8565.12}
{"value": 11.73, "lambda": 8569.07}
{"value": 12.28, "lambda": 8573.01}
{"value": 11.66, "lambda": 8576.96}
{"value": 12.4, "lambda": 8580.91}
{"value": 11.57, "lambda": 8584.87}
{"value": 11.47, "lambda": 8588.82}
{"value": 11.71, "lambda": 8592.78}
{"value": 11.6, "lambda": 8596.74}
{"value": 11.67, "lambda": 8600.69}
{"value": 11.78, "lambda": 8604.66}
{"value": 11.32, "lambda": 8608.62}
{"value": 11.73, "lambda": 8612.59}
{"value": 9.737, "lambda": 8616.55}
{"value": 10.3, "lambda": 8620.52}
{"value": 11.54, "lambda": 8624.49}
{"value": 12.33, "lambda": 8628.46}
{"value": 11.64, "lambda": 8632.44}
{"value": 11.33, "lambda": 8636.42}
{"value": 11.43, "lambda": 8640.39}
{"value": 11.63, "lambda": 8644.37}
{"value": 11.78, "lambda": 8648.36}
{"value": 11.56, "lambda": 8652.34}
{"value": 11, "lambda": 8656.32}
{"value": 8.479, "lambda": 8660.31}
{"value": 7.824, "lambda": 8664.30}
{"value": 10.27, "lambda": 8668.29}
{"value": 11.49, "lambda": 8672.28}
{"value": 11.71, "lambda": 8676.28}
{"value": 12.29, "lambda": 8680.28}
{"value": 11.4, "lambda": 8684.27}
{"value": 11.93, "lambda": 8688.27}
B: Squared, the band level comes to 124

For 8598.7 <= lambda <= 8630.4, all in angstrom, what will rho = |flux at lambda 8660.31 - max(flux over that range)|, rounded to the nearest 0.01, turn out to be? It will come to 3.85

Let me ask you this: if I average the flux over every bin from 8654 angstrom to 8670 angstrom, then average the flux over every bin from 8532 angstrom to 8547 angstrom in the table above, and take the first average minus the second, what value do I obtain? -2.2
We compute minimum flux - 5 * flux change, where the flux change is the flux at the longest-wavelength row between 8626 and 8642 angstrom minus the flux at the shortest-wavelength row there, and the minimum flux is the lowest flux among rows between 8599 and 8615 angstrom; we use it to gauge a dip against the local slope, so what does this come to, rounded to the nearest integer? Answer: 16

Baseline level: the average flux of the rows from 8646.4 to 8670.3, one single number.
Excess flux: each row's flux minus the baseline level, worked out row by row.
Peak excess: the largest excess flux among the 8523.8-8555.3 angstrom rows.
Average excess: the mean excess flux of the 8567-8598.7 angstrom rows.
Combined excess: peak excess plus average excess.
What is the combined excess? 3.7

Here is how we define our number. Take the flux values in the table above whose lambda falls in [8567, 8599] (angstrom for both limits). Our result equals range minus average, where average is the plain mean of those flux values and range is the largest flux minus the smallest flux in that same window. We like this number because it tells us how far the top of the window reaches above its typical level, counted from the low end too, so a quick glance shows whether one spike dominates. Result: -10.9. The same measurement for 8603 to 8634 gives -8.7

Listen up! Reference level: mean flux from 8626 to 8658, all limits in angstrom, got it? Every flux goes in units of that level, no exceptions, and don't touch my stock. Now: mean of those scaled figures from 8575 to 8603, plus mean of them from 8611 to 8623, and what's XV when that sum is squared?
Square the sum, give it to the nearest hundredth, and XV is 3.71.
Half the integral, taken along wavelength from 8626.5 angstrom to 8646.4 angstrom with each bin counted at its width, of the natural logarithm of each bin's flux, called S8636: 24.4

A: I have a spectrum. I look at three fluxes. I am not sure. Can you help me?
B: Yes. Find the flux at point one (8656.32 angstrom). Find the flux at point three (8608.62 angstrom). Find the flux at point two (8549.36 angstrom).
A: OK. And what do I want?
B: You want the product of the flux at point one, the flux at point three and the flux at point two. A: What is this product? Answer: 1477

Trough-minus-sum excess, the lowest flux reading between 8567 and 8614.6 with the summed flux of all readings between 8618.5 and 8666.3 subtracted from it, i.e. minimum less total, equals -120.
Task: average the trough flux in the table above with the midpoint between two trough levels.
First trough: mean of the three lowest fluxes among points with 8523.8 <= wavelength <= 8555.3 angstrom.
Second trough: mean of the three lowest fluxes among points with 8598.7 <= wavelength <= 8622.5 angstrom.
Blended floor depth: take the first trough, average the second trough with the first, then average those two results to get 11.1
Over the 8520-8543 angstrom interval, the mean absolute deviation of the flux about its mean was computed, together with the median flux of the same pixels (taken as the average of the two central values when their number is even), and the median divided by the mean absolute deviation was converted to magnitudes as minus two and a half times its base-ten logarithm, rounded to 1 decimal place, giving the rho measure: -4.3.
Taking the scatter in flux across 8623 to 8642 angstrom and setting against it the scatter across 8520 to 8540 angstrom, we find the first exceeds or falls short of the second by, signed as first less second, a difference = 0.07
